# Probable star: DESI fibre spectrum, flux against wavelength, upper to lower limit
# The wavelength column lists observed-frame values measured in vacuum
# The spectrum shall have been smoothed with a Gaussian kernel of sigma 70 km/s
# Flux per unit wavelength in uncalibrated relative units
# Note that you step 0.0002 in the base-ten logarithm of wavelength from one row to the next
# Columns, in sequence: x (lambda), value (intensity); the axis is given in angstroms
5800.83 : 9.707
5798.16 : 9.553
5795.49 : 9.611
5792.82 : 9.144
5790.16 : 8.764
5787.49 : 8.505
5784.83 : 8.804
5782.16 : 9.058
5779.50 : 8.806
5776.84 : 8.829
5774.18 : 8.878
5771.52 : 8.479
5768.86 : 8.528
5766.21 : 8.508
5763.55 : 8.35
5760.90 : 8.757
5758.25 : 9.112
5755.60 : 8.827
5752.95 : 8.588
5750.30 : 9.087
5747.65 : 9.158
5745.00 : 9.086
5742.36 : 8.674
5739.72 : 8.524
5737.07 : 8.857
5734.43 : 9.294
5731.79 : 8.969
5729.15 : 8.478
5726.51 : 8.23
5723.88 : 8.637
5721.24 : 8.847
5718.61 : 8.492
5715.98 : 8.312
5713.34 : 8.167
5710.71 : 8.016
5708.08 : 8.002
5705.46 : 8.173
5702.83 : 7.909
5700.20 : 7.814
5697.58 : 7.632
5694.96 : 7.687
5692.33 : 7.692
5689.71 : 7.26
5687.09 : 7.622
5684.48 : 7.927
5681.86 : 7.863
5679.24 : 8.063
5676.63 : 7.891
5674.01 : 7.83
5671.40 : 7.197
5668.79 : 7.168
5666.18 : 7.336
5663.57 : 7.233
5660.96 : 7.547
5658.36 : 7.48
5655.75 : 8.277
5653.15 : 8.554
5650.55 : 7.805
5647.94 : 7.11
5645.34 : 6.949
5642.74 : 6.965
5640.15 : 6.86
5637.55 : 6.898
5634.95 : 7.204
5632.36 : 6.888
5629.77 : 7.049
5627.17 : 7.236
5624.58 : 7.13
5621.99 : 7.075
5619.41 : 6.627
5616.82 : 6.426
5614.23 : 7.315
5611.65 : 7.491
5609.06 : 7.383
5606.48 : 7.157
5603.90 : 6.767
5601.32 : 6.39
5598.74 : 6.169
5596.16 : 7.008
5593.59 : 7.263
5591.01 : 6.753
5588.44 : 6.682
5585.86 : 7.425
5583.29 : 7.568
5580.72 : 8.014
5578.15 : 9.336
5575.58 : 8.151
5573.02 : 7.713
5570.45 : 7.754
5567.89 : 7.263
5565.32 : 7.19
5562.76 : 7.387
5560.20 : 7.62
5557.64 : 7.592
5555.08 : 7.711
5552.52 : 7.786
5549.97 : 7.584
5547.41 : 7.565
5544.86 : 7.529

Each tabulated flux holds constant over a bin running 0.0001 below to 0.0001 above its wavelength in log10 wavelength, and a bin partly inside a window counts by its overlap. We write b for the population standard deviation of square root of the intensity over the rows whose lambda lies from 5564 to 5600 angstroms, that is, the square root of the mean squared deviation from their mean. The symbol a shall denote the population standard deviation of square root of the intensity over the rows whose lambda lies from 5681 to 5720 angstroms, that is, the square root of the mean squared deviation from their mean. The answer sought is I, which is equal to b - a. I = 0.08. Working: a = 0.053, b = 0.133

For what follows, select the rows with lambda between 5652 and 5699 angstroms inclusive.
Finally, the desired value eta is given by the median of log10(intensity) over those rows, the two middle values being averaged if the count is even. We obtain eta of 0.88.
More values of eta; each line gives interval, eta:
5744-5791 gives 0.94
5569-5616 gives 0.87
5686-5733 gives 0.91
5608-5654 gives 0.85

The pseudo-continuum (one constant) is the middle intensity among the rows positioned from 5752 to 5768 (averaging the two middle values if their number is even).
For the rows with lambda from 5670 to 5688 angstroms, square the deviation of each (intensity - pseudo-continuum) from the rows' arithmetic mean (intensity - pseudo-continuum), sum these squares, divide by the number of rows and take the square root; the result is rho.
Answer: 0.26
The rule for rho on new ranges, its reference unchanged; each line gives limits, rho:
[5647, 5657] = 0.55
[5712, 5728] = 0.24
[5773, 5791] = 0.15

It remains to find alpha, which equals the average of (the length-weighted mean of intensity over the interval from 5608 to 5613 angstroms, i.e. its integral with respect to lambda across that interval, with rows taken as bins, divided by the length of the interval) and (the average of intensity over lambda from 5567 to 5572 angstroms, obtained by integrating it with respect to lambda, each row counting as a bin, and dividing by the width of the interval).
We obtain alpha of 7.49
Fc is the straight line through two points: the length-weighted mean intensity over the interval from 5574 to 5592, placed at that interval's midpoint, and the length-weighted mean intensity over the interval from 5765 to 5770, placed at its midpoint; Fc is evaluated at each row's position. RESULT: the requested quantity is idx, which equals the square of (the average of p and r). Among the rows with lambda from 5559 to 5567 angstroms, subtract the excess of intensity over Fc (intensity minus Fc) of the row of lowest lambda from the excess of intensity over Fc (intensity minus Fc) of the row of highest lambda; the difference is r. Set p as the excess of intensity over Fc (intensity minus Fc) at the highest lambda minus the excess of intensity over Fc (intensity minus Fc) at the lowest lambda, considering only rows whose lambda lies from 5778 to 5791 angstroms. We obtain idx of 0.07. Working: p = -0.1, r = -0.45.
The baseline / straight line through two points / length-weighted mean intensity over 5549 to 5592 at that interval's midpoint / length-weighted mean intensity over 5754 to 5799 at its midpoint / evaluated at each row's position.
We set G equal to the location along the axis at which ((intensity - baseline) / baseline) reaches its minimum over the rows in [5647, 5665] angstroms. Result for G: 5647.94 angstroms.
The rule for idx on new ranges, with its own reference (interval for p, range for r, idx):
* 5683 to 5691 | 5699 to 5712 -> 0.07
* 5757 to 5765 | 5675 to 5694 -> 0.28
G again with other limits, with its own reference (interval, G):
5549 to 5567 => 5565.32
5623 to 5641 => 5640.15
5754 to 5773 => 5763.55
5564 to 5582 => 5565.32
